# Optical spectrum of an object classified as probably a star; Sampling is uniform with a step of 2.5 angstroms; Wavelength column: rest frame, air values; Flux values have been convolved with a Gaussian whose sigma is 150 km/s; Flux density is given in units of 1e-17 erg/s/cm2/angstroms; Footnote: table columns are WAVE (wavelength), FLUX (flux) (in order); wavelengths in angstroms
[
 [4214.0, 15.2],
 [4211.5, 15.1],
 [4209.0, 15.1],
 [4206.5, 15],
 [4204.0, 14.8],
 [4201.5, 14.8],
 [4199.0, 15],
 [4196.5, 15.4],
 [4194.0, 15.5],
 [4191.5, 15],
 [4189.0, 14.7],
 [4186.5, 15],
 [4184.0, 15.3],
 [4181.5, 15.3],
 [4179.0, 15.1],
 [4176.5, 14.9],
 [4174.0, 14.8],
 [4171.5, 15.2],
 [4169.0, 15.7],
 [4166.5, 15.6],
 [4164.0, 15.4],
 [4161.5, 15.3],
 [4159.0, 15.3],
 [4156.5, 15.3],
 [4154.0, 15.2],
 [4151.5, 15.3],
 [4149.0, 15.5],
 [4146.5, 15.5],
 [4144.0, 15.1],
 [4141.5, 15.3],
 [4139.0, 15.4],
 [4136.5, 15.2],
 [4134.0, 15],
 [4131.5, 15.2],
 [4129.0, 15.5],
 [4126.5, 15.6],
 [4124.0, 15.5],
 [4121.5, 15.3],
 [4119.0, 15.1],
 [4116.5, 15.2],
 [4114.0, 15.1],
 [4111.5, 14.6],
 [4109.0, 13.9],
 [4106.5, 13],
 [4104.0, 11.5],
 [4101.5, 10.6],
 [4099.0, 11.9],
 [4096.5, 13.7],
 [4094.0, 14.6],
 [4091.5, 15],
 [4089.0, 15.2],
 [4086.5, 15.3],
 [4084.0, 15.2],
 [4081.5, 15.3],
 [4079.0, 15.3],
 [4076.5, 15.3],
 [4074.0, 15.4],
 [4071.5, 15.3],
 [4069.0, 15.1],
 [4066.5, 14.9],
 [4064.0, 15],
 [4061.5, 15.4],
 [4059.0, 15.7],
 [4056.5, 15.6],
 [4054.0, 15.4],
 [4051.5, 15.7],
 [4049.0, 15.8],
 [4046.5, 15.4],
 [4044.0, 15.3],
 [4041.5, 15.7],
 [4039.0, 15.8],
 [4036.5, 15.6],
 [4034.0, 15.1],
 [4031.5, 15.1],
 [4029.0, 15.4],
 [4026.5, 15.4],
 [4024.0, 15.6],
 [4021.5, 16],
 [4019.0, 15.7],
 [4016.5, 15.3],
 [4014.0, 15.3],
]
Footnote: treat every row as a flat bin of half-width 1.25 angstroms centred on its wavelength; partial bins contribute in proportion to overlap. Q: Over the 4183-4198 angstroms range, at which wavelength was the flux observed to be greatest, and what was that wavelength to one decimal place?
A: 4194.0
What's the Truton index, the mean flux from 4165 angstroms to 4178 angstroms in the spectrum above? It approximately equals 15.24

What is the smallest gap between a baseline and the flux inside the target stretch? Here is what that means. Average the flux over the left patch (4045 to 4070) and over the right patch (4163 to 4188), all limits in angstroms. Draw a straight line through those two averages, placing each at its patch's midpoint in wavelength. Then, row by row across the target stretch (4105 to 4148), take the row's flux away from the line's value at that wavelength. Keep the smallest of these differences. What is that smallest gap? -0.30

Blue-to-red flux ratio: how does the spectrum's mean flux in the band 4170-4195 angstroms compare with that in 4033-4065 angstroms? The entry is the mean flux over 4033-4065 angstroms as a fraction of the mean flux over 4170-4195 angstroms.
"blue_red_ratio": 1.03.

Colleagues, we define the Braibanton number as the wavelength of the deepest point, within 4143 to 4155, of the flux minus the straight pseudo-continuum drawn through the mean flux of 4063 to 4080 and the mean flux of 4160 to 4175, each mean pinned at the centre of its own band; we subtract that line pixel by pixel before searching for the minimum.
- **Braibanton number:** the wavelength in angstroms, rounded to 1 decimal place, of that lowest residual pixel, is 4144.0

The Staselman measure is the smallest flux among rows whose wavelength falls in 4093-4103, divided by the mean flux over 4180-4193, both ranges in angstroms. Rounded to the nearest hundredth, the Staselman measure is 0.70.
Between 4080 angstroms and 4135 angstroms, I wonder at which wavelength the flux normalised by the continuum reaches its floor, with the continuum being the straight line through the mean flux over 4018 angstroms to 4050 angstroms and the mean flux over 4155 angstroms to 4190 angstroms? 4101.5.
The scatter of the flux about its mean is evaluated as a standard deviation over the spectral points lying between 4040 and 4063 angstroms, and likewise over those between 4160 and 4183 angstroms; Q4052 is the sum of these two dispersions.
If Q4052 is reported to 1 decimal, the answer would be 0.5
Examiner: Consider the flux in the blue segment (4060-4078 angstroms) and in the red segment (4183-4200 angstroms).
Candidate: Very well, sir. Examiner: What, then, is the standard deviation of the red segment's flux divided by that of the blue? 1.4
